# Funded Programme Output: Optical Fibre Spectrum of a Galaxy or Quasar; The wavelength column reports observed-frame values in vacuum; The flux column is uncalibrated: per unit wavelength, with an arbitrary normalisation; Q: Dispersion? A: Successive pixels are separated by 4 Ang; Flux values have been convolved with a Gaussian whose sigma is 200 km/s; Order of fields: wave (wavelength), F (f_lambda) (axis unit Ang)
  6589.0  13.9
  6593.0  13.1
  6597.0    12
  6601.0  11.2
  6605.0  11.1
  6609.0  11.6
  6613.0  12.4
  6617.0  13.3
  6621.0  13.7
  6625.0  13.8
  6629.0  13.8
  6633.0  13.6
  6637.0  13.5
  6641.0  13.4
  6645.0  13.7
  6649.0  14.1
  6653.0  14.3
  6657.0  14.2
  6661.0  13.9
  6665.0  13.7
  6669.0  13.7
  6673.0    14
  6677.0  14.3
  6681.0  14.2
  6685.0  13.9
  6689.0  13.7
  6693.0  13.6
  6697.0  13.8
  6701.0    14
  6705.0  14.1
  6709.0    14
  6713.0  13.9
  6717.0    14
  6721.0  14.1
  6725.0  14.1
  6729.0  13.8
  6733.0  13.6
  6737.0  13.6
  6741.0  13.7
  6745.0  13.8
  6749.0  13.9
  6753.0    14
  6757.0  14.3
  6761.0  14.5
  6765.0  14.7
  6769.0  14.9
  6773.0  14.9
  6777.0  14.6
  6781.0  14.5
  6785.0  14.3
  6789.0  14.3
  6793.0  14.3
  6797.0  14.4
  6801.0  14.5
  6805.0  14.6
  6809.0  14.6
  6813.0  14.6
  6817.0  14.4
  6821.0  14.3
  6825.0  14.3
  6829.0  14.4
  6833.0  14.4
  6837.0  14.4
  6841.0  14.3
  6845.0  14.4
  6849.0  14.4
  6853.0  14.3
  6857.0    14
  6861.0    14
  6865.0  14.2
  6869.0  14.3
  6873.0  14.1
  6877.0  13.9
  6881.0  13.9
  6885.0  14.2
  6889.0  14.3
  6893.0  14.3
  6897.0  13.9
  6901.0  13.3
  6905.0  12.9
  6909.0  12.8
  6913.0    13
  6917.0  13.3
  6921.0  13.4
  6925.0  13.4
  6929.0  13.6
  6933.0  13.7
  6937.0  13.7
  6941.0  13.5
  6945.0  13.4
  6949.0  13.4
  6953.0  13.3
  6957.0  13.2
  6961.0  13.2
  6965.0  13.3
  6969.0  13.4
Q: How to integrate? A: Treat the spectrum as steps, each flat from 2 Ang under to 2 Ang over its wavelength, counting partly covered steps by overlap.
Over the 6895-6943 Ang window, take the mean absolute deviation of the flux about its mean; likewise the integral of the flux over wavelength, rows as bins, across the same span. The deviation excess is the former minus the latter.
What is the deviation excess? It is -642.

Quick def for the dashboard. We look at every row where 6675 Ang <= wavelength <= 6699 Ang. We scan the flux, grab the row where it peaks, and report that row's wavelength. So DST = 6677.0 Ang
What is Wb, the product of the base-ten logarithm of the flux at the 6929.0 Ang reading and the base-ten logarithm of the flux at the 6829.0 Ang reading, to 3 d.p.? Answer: 1.313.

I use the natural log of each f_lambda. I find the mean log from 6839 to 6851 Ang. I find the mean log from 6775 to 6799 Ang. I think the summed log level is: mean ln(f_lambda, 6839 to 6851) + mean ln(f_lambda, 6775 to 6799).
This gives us 5.33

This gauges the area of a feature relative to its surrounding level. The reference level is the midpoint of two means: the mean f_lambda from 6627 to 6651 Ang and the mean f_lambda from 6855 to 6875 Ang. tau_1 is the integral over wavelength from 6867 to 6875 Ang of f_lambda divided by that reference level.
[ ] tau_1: 8.17 Ang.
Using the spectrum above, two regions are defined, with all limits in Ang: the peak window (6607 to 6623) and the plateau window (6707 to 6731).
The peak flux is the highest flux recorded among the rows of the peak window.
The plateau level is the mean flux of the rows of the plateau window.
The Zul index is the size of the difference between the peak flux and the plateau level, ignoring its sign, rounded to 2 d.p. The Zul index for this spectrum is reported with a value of 0.28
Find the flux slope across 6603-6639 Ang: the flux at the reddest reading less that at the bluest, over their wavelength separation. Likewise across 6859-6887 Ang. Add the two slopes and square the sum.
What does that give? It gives 0.0069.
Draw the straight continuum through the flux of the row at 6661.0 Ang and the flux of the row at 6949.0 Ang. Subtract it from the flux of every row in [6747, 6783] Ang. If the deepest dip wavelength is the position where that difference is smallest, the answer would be 6749.0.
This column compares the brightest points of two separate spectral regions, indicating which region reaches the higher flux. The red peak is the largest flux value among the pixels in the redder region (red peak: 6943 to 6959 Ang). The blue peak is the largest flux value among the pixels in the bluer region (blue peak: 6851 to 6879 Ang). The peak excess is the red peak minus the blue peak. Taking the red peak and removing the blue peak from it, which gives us -0.90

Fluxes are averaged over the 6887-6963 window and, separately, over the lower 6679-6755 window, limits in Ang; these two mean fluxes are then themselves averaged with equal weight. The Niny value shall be 13.7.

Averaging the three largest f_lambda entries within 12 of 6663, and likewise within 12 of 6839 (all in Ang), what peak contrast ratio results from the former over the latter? 0.98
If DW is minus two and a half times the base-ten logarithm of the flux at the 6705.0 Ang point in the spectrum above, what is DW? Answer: -2.87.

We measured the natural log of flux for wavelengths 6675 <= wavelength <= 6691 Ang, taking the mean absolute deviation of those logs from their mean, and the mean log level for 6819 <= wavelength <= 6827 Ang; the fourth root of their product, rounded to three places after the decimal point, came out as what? 0.455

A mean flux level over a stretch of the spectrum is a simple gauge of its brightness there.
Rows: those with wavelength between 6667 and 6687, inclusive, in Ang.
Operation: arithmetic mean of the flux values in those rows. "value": 14.0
